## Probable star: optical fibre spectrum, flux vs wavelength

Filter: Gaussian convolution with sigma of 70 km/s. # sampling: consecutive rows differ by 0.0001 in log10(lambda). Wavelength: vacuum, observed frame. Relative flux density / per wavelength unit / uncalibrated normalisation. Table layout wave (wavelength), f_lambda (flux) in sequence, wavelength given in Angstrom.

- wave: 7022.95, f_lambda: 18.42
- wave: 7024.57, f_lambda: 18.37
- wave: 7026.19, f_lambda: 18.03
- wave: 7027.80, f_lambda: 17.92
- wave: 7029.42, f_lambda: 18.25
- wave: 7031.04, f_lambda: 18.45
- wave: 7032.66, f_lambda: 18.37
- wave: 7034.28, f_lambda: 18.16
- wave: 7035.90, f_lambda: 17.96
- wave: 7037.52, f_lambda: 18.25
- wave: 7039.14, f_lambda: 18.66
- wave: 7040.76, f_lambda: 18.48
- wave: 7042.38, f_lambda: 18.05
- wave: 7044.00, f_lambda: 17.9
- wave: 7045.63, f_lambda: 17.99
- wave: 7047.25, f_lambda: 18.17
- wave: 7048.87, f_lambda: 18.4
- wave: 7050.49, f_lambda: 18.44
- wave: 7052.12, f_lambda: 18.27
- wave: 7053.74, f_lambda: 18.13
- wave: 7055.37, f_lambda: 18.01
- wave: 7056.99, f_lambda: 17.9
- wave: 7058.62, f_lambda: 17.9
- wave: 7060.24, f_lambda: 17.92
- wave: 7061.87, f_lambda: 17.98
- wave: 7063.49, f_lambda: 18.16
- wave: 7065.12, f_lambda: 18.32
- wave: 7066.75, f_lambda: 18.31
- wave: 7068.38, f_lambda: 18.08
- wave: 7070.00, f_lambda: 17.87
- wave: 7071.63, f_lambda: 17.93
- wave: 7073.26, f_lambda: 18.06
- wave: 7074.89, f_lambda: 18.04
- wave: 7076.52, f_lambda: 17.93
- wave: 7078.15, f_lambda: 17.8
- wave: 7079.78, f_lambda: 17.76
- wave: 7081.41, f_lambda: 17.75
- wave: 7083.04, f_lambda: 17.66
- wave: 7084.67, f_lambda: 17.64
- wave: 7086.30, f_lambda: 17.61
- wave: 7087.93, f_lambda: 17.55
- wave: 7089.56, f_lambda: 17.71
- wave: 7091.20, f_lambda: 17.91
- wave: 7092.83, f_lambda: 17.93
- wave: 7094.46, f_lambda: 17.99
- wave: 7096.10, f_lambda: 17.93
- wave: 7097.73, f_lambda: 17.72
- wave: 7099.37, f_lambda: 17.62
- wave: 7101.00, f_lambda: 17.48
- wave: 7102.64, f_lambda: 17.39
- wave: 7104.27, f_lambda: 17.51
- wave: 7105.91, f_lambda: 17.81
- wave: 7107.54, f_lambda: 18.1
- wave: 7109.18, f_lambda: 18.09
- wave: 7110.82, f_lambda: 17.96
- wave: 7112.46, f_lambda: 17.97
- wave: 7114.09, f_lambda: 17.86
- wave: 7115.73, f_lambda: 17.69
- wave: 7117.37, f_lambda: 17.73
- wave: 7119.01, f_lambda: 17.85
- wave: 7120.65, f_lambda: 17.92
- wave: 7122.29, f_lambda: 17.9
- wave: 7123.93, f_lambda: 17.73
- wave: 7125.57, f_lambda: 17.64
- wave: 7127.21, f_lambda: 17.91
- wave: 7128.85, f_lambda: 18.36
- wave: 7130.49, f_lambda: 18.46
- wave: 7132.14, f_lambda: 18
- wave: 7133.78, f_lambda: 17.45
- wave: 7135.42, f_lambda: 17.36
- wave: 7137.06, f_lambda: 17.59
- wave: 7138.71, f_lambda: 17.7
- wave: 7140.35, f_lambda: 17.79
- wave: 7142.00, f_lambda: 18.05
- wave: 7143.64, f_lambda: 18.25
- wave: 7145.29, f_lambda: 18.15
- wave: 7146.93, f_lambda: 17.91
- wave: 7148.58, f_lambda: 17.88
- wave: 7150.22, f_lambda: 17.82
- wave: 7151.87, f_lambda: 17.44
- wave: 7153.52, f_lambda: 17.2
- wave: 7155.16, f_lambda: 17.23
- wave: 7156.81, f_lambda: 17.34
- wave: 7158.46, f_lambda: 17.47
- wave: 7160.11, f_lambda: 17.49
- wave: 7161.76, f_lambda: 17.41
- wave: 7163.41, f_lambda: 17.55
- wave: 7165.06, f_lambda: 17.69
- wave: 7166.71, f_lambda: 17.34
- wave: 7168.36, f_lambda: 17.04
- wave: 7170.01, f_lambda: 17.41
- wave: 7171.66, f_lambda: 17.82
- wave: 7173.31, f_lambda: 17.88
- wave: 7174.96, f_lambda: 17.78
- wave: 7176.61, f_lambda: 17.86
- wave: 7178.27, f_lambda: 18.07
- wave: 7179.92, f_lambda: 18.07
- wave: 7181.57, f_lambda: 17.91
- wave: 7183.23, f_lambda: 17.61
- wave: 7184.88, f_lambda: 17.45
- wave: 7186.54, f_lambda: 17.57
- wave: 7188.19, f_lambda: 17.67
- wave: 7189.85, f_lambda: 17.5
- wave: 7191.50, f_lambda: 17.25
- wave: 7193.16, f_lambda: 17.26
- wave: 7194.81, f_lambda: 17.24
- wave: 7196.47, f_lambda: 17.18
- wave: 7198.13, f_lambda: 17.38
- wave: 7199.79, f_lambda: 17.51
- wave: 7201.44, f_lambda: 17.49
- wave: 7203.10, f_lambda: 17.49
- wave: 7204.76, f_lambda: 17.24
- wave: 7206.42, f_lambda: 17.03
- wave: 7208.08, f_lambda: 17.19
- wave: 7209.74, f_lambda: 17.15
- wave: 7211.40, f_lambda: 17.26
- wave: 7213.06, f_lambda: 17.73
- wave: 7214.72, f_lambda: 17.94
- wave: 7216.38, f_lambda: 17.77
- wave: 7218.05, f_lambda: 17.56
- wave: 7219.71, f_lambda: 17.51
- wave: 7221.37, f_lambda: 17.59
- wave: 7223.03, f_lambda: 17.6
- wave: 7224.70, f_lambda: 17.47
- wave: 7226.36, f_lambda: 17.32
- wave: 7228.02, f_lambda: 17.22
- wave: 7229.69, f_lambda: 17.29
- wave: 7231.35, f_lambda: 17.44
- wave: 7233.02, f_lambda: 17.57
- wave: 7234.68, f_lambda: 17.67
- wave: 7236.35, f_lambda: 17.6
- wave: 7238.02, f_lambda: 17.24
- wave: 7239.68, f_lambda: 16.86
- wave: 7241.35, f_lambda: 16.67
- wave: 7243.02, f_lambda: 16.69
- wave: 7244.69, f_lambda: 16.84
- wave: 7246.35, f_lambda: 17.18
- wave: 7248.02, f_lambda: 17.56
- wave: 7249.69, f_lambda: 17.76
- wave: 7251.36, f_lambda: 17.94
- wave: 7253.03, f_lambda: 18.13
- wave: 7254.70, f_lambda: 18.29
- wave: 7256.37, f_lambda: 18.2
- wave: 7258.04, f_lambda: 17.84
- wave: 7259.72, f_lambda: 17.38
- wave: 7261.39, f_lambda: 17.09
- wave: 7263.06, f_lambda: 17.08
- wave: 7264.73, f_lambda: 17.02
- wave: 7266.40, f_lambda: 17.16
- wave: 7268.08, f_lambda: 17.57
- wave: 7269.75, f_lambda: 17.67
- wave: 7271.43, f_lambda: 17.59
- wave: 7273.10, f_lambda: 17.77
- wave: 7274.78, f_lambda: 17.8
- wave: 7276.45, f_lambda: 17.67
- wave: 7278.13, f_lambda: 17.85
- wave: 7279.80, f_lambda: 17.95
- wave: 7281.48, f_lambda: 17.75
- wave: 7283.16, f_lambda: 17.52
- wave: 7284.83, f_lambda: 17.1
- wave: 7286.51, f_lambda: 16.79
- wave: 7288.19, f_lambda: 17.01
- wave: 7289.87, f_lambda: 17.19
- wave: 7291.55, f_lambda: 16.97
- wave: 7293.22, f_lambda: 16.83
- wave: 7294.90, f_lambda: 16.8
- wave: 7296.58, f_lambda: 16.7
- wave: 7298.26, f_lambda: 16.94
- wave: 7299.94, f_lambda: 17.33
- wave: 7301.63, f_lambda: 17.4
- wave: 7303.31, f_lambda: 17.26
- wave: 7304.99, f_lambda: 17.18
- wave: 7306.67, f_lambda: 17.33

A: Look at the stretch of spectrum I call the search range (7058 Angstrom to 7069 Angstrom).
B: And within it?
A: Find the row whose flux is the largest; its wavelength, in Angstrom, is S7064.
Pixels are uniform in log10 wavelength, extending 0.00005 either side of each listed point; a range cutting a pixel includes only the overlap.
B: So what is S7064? 7065.12 Angstrom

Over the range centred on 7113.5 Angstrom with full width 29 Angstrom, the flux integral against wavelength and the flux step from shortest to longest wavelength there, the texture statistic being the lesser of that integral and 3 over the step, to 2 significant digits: 10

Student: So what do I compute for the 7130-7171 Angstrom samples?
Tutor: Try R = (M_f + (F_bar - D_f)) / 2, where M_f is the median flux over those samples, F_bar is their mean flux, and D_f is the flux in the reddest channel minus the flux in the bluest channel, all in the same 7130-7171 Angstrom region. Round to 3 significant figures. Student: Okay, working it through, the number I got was 18.1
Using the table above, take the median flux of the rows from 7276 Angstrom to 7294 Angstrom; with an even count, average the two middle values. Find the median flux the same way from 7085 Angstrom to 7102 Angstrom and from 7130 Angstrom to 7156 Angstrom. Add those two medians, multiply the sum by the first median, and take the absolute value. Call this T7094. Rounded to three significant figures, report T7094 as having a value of 611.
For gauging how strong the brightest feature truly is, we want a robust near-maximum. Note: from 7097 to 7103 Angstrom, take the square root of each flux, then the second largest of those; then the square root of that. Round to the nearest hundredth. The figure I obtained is 2.05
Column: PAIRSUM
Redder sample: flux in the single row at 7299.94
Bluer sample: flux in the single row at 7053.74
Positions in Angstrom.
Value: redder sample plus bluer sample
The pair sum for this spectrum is 35.5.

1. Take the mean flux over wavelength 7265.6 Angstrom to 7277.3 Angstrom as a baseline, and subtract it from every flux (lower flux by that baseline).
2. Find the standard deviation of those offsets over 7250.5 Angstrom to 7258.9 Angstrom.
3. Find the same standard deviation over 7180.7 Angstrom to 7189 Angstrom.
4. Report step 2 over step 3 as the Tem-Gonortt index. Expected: 1.1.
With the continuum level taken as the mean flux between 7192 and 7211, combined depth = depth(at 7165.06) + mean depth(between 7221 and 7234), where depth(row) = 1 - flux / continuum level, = -0.032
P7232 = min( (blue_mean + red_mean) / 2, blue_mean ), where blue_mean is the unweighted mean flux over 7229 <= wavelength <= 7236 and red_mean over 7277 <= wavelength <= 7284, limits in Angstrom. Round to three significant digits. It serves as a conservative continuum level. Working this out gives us 17.5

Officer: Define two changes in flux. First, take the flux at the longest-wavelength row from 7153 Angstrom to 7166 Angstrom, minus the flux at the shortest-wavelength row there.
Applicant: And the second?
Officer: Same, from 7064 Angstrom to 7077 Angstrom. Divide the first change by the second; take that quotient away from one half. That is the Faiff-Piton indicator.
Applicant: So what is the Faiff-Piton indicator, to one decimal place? 1.8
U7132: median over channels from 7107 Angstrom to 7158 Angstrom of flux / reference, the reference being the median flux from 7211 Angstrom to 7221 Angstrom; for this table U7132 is 1.01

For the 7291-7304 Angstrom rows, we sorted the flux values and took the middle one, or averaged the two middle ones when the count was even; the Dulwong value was 17.0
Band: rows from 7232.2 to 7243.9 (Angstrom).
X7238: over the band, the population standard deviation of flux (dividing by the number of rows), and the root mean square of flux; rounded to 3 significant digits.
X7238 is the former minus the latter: -16.8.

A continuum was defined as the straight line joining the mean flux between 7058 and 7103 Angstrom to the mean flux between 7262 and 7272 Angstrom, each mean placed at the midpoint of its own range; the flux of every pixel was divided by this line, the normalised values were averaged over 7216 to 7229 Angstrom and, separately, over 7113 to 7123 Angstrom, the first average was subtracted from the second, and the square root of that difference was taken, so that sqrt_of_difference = 0.05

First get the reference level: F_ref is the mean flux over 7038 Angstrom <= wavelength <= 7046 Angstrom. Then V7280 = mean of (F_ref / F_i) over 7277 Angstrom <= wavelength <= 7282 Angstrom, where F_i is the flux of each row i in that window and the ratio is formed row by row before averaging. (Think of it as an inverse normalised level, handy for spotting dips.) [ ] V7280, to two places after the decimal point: 1.02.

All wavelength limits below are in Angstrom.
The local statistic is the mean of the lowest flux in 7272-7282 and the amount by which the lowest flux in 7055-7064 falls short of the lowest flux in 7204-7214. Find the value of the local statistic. 8.40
